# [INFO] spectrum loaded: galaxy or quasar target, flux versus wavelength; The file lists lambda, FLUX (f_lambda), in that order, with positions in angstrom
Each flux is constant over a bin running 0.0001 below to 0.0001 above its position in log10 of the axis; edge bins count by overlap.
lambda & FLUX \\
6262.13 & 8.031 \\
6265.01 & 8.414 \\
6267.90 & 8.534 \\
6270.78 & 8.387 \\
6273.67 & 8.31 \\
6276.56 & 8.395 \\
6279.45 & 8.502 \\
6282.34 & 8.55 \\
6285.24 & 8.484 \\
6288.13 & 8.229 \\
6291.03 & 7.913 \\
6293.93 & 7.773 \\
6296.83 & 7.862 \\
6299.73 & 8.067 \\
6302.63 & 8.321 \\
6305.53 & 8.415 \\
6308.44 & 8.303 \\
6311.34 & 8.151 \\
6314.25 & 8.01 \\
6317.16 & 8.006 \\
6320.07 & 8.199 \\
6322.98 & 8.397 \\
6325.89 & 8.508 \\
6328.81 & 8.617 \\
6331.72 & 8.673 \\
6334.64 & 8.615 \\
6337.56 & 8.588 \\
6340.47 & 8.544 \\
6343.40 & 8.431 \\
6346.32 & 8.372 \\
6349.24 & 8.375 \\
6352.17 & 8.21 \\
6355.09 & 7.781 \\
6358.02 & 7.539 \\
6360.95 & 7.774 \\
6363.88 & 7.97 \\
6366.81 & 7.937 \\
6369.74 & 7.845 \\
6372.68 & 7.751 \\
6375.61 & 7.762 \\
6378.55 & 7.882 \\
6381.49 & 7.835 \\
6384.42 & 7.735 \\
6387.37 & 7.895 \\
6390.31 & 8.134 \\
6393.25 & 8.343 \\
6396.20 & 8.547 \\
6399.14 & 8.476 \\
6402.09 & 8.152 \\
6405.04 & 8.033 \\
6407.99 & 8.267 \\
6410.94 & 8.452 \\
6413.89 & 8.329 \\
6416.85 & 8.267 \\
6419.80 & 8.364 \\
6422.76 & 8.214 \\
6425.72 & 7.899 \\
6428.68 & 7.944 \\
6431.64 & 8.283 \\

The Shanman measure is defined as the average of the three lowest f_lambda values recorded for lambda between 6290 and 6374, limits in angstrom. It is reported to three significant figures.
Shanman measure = 7.69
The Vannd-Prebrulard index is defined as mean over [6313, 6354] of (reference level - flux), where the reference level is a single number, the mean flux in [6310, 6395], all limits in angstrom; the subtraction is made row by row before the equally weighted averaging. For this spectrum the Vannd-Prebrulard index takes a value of -0.26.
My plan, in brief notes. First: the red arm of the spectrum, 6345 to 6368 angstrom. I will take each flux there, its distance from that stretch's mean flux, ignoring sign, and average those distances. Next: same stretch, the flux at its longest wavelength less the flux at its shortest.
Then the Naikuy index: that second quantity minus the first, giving -0.68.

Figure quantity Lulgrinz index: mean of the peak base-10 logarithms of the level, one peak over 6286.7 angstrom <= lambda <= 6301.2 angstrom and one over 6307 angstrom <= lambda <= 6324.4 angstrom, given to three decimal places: 0.920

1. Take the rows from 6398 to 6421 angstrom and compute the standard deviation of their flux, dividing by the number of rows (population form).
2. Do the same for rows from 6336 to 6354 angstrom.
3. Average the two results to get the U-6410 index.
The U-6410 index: 0.131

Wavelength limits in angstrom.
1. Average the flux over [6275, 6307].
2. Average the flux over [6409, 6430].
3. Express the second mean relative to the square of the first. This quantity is 0.121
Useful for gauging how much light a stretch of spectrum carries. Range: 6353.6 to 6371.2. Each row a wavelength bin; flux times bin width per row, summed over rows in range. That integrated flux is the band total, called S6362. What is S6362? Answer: 137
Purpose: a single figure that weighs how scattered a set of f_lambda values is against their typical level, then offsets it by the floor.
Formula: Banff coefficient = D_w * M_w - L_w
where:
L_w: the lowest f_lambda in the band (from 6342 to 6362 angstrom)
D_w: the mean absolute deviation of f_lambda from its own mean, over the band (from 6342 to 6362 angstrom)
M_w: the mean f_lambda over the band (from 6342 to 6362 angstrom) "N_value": -5.0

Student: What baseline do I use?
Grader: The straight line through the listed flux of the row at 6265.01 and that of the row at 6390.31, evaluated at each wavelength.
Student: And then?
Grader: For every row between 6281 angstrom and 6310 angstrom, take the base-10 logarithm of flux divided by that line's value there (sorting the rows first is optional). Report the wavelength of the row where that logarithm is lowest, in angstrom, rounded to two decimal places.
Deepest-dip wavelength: 6293.93 angstrom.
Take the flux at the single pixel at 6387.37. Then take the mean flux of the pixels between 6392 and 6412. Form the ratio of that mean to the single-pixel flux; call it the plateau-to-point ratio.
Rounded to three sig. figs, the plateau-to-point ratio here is 1.05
